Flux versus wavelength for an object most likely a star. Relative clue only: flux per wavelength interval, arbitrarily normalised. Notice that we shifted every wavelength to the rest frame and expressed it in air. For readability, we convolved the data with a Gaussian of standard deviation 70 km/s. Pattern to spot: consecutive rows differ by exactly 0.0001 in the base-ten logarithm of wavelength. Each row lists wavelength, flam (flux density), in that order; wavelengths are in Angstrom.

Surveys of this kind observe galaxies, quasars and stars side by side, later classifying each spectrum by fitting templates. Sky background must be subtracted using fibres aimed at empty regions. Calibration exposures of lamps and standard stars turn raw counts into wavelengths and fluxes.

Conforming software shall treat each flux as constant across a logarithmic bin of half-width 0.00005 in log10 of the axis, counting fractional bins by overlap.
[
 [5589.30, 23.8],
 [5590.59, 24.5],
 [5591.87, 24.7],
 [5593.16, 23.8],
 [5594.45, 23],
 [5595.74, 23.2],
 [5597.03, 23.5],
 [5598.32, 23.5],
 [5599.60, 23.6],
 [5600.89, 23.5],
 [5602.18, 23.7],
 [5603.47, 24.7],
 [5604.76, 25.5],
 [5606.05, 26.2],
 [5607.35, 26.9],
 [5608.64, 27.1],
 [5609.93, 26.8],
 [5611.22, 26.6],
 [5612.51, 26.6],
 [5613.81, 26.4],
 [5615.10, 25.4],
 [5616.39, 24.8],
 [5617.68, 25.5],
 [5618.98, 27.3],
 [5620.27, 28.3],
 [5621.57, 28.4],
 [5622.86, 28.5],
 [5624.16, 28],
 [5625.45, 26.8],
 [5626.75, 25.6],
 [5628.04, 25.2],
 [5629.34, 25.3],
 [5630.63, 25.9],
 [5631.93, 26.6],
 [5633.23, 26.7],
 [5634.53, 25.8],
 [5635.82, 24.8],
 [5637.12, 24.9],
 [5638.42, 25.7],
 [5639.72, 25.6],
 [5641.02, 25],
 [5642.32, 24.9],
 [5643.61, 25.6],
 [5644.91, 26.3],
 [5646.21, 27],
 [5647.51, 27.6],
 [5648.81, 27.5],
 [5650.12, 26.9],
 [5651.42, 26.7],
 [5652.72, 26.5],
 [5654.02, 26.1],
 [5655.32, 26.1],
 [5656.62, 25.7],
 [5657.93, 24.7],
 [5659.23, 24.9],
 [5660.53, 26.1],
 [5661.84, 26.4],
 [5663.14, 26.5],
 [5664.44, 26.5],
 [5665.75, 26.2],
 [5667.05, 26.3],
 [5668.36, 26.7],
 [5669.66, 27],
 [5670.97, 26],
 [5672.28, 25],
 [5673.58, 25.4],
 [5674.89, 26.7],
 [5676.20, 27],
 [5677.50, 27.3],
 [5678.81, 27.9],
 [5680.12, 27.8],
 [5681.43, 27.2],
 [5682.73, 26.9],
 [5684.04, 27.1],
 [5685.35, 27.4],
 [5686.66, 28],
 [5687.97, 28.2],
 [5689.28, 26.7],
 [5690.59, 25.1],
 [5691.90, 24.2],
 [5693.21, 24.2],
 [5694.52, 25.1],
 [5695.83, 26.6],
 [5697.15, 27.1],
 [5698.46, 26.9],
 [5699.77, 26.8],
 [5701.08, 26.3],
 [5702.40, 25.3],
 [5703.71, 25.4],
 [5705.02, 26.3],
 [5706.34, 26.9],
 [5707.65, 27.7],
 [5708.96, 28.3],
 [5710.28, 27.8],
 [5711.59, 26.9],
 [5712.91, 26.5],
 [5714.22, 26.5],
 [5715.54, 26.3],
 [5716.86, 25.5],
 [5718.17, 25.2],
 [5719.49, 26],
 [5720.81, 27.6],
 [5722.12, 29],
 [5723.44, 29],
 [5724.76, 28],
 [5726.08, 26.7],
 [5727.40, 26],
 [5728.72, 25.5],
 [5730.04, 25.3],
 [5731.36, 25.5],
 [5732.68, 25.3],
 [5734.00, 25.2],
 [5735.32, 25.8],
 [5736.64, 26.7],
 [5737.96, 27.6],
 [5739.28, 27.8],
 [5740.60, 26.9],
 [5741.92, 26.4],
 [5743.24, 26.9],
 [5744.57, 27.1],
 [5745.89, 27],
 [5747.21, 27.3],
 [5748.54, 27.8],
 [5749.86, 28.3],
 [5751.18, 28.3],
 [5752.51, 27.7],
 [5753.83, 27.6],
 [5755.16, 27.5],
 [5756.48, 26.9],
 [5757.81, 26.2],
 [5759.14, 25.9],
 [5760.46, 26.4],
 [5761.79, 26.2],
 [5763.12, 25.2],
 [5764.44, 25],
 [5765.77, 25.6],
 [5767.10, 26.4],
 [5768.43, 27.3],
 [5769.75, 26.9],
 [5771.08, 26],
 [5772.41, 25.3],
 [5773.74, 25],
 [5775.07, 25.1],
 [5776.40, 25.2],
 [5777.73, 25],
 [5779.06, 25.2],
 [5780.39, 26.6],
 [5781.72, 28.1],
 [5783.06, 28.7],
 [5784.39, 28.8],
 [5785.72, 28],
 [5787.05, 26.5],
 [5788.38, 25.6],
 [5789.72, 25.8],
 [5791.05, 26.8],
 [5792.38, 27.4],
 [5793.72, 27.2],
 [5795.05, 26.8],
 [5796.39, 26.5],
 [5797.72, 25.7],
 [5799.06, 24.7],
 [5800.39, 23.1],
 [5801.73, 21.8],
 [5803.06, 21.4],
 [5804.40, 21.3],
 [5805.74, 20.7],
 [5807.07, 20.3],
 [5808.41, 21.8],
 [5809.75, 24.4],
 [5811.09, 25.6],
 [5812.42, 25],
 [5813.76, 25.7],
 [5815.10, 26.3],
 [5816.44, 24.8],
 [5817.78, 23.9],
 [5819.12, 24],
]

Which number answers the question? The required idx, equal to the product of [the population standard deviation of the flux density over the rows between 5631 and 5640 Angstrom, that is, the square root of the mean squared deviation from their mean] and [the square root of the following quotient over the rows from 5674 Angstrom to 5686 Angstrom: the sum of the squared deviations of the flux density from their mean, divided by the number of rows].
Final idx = 0.3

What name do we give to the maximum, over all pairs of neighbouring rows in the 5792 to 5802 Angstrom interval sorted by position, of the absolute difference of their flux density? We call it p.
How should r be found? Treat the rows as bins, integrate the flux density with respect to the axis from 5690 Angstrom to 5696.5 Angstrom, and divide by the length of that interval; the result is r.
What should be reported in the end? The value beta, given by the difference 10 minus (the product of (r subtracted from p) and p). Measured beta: 47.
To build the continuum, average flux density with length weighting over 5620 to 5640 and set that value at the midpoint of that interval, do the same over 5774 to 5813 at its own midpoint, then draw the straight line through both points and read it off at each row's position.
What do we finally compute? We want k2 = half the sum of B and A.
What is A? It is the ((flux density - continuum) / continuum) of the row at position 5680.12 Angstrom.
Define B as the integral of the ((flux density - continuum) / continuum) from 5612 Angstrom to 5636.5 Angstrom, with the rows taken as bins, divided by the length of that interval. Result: 0.04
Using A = 0.07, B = 0.001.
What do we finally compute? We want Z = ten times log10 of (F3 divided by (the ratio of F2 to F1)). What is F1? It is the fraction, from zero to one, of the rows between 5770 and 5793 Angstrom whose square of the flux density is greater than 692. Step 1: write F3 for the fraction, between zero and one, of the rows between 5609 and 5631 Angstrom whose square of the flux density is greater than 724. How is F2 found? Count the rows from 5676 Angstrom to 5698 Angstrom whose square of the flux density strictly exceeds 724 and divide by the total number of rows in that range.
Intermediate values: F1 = 0.47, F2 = 0.6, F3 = 0.29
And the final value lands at -6.3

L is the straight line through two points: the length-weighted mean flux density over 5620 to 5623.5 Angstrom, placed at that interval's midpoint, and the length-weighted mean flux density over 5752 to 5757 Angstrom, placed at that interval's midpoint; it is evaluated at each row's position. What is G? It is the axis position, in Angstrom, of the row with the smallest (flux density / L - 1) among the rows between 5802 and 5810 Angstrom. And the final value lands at 5807.07 Angstrom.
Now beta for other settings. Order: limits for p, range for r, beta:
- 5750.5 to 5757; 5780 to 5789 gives 26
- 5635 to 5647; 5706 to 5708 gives 31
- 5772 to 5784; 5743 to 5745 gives 48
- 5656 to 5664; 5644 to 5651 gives 41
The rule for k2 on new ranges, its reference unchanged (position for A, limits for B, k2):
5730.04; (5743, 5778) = 0.02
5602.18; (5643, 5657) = -0.05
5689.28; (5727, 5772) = 0.04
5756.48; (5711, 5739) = 0.05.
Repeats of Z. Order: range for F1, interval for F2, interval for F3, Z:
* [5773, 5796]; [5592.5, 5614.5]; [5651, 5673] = -2.3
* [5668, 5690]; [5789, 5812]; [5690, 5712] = 2.2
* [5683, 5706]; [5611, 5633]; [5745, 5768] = -0.7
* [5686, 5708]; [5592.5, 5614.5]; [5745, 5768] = 6.3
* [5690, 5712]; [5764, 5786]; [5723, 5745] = -2.8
